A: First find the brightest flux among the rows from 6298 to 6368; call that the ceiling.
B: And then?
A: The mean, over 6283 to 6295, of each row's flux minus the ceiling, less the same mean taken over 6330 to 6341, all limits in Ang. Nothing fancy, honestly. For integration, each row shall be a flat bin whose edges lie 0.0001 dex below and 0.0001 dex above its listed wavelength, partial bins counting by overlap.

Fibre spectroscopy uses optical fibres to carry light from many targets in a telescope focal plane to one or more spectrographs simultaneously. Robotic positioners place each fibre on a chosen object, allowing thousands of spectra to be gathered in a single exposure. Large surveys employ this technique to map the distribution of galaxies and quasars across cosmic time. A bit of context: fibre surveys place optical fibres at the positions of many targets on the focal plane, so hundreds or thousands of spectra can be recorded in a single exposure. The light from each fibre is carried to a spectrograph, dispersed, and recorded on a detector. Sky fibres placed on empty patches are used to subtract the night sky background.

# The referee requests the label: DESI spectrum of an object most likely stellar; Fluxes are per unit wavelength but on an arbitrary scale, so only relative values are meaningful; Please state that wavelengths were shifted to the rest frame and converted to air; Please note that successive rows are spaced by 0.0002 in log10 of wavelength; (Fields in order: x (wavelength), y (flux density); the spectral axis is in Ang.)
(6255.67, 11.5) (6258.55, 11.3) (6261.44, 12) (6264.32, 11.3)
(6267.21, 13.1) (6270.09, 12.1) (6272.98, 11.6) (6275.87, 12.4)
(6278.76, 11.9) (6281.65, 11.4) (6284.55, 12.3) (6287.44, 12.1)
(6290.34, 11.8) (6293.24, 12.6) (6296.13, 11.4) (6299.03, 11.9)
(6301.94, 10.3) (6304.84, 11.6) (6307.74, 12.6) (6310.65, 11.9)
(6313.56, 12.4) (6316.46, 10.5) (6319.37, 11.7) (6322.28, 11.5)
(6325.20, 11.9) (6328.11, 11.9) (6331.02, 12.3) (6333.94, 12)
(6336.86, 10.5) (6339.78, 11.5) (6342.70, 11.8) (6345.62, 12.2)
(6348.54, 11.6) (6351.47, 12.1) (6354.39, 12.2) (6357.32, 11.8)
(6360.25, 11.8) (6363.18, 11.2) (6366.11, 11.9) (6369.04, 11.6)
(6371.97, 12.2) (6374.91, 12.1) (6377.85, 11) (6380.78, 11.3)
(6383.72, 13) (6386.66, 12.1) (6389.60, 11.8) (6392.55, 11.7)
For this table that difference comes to 0.62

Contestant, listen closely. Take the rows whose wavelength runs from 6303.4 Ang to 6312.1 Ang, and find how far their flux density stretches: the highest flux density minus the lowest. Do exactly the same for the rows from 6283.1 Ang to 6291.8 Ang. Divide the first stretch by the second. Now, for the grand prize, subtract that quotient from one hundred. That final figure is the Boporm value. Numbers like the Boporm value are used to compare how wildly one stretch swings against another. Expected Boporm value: 98.00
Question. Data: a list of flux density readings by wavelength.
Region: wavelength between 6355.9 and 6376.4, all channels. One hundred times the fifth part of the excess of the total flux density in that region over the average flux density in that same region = 1416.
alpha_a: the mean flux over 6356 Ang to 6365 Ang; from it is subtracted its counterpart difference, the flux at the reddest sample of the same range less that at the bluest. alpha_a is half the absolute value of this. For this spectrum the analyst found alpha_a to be 6.10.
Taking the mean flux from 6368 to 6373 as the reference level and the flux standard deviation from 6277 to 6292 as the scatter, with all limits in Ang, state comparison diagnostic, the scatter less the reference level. -11.6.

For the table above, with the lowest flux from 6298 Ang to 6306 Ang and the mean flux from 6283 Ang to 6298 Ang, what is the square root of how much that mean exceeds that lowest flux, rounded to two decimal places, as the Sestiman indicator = 1.32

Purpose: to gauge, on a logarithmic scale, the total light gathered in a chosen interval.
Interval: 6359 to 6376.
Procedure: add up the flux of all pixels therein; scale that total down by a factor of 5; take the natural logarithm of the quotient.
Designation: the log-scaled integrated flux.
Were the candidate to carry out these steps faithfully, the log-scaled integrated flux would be 2.65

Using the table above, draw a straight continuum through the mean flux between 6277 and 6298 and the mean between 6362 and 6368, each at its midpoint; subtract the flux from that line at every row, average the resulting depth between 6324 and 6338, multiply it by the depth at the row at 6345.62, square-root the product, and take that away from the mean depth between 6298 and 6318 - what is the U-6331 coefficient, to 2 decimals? 0.18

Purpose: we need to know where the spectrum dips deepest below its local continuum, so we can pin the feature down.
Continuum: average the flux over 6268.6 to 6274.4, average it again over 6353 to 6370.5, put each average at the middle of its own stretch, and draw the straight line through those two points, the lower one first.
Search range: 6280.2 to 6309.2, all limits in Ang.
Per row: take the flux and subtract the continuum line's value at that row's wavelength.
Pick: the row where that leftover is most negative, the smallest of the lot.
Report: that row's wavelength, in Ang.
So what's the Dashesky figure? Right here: 6301.94 Ang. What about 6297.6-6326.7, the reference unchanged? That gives 6301.94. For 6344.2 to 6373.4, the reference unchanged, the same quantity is 6363.18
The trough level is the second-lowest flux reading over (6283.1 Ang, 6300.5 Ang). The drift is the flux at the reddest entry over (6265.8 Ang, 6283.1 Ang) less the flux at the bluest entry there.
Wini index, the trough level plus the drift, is 10.1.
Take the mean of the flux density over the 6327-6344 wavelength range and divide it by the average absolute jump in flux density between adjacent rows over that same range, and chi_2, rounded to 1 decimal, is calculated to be 16.7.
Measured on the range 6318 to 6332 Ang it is 47.4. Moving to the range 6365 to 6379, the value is 22.4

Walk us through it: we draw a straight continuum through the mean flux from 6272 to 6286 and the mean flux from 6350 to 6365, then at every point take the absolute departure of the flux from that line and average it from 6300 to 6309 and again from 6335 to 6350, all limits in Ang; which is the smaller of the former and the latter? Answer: 0.46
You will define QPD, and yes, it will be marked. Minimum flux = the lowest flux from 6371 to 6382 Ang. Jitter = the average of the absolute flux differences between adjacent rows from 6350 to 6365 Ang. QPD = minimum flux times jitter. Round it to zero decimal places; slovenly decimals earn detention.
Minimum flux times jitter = 3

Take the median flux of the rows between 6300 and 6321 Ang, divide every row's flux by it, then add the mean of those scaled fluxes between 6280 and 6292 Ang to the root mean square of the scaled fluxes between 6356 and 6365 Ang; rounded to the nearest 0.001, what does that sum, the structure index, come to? 2.009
